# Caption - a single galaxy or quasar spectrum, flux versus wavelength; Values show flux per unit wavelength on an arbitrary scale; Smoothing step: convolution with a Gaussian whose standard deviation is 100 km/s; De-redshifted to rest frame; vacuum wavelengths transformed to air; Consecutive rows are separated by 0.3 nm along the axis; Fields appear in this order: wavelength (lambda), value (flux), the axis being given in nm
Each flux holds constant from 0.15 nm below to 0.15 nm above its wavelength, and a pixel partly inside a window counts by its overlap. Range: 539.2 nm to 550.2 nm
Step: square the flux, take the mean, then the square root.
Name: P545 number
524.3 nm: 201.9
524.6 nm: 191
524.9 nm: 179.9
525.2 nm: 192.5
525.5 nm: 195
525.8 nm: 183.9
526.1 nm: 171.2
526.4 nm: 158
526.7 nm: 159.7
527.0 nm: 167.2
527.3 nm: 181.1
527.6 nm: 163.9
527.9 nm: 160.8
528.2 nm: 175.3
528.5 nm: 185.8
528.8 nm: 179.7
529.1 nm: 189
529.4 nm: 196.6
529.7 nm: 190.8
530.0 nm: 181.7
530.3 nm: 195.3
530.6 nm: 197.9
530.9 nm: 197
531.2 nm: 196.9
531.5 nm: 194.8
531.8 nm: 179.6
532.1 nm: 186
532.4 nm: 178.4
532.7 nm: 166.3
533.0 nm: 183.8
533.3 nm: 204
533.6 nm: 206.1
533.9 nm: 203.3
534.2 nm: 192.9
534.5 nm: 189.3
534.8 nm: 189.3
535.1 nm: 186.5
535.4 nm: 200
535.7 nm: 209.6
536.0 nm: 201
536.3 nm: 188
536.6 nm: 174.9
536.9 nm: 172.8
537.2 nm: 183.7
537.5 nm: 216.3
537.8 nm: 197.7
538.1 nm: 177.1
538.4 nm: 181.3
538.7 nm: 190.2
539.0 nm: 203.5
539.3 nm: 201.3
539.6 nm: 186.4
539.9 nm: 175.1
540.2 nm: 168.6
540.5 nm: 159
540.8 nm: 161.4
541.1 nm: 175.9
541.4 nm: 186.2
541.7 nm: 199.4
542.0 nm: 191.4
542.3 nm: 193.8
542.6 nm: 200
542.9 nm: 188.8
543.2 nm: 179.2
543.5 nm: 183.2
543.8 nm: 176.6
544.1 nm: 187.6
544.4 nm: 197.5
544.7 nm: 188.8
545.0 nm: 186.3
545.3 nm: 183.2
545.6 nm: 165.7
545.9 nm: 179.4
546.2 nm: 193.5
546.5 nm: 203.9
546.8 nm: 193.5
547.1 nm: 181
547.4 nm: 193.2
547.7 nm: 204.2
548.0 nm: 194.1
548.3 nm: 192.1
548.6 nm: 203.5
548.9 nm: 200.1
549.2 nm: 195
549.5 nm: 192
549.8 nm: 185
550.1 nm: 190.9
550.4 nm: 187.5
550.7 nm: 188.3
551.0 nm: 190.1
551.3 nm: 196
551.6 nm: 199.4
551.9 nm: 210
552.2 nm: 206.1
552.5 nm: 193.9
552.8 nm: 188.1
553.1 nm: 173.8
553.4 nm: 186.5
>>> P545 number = 188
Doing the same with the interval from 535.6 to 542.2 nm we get 187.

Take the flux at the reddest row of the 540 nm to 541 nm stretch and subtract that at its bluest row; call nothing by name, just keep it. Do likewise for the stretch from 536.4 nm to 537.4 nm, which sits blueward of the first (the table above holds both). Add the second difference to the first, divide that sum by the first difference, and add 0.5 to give 0.3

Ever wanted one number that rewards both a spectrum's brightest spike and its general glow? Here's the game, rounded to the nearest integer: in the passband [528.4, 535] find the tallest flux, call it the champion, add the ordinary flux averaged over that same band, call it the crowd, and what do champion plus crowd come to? 396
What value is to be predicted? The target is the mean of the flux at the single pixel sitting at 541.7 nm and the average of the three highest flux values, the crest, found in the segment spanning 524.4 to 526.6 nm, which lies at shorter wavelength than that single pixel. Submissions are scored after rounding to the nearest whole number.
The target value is 196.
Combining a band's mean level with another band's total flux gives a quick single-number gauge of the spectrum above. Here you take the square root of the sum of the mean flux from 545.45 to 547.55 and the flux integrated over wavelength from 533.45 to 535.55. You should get 24.4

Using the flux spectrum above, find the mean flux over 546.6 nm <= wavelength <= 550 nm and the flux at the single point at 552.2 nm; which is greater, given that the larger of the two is 206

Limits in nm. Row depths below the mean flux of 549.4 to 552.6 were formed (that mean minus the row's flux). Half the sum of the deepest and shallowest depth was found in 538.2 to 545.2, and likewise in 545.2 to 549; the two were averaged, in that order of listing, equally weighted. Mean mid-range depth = 11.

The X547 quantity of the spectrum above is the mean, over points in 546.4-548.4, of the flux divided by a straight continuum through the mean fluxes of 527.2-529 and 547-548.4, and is 1.01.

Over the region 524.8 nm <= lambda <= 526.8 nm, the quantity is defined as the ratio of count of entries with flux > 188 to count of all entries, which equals 0.29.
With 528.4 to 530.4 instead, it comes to 0.57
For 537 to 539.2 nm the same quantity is 0.57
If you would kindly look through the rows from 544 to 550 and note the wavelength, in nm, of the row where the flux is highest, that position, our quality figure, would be 547.7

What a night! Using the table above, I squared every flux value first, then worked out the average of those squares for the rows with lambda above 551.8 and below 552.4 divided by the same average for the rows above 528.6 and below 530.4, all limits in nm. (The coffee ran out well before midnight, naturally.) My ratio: 1.2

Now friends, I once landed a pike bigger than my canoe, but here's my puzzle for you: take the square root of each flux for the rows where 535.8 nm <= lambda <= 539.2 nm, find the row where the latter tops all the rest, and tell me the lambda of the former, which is 537.5 nm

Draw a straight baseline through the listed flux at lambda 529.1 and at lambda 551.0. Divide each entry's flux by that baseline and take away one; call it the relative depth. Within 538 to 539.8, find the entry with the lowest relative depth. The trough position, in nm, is 538.1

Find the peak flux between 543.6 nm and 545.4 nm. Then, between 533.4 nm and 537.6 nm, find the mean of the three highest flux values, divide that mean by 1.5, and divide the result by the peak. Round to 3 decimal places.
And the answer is 0.711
